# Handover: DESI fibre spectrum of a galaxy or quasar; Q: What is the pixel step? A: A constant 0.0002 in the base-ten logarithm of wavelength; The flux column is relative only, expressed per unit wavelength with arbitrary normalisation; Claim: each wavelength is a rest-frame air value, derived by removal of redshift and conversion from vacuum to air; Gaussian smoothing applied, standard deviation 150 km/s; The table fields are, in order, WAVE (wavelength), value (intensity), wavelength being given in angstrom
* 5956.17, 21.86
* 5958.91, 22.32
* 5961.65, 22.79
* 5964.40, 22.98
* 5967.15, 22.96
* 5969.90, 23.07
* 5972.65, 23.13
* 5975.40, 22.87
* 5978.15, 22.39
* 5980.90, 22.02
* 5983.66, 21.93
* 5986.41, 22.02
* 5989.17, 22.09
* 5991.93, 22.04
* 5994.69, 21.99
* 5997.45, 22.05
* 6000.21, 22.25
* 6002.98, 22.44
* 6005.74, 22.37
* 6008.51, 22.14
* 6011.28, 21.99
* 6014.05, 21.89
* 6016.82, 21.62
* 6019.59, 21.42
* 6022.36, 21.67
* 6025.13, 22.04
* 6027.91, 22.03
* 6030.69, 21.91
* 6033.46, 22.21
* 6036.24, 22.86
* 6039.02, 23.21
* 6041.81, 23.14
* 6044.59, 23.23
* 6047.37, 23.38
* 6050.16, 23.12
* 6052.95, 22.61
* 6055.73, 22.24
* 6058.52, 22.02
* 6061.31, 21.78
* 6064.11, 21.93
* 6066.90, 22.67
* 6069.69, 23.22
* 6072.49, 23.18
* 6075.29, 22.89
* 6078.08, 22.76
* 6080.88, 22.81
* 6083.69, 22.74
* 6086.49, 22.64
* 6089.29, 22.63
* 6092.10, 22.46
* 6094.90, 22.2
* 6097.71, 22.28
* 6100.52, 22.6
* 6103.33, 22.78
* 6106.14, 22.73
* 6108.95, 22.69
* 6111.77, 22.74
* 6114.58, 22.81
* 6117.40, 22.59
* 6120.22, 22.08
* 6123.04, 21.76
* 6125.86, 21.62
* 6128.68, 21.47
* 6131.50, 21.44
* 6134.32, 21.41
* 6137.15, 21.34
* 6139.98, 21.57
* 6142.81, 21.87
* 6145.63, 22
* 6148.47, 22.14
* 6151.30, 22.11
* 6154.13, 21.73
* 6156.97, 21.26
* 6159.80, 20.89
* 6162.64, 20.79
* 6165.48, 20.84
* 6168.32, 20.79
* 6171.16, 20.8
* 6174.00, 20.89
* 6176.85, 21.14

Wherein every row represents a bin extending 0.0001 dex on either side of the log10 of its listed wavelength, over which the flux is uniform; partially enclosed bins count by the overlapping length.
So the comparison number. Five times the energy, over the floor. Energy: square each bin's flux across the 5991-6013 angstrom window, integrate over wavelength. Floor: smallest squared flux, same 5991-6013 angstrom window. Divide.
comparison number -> 112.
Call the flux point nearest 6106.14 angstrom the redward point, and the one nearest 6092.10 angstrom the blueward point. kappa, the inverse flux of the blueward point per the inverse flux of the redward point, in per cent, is 101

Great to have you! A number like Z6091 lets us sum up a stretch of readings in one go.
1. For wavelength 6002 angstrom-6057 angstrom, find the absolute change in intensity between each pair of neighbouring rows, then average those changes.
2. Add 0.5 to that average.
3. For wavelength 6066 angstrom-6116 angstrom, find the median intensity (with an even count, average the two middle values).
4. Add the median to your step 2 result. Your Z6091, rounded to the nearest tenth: 23.5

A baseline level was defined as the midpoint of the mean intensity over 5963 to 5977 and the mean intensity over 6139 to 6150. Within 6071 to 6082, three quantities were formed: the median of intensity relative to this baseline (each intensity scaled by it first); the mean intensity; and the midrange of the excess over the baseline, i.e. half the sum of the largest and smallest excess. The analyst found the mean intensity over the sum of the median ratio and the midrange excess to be 15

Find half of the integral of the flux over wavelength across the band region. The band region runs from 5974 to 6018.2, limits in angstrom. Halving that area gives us 489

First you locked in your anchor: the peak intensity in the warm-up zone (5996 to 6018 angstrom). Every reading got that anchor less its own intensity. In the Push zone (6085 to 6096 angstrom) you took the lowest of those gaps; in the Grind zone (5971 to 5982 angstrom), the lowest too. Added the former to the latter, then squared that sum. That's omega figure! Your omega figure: 0.79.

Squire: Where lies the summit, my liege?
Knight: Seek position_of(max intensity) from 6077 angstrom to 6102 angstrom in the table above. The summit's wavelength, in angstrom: 6080.88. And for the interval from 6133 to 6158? 6148.47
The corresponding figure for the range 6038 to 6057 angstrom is 6047.37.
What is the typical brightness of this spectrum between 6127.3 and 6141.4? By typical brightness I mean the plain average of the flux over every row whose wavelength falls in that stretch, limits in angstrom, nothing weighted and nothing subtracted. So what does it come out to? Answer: 21.4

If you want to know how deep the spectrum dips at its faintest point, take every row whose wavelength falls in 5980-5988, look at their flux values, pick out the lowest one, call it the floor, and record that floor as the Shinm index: 21.93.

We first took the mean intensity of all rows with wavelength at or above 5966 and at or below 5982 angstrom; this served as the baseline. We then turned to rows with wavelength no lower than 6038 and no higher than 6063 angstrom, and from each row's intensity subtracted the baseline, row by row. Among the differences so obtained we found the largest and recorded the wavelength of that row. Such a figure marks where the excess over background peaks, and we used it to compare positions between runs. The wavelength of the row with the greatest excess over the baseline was 6047.37 angstrom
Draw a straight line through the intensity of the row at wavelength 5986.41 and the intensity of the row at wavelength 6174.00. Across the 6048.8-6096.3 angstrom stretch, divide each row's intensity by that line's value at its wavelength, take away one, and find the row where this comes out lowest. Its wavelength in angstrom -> 6061.31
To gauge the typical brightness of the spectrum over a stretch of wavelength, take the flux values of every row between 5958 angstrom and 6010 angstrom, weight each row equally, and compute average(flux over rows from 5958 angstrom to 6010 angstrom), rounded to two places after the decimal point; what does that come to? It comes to 22.41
